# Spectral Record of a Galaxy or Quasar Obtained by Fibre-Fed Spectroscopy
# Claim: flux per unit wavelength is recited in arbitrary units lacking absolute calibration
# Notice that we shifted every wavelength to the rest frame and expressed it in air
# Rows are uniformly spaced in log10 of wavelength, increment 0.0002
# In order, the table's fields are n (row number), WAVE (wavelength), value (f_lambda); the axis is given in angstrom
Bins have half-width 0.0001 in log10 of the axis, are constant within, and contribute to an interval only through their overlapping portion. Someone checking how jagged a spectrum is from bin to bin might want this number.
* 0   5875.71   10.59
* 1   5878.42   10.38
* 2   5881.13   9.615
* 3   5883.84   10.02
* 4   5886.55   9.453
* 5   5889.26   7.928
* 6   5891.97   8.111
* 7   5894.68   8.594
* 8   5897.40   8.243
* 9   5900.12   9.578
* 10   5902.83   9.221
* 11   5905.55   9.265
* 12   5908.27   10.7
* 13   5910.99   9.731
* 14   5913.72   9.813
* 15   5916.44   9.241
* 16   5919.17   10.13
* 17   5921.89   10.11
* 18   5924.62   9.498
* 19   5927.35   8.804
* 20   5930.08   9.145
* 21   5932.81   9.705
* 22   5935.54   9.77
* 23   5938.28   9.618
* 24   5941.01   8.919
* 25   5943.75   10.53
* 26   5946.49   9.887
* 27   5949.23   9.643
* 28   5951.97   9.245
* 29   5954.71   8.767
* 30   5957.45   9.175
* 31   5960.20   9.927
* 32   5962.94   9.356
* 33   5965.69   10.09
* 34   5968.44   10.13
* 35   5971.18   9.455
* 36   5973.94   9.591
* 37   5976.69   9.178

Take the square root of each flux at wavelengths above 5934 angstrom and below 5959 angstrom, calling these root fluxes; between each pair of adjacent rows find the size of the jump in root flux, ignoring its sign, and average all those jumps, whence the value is 0.094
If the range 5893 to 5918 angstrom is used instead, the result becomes 0.104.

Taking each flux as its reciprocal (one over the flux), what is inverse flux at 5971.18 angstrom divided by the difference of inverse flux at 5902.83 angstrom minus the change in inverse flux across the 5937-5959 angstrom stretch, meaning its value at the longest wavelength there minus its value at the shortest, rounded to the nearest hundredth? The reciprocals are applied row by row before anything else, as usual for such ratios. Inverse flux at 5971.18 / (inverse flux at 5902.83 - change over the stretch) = 1.02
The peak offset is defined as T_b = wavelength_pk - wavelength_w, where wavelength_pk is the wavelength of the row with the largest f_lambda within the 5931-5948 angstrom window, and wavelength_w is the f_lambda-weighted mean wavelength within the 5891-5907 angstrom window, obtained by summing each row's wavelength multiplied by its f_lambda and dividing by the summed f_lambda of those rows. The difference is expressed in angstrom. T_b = 44.8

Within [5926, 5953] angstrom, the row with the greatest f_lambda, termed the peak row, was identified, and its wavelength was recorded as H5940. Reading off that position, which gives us 5943.75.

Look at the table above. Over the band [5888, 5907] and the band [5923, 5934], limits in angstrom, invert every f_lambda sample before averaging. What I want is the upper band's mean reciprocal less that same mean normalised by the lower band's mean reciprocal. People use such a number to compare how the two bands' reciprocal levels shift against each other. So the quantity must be -0.826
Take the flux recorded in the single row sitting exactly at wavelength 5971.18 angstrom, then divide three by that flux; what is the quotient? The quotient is 0.32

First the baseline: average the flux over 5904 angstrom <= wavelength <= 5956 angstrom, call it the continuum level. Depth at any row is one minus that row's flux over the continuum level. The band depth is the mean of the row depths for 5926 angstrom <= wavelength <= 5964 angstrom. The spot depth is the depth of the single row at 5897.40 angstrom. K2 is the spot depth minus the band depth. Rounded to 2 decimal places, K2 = 0.13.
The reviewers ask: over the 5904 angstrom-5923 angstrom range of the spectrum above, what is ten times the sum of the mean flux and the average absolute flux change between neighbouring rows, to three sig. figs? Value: 105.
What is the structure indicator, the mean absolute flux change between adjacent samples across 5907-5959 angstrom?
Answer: 0.52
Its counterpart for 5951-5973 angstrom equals 0.52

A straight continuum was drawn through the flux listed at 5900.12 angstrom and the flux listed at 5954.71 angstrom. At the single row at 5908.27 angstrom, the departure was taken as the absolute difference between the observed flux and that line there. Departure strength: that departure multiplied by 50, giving 62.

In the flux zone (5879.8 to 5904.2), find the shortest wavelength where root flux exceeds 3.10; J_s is 5881.13 angstrom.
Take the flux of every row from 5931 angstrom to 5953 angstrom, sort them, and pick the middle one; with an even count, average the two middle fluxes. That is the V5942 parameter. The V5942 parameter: 9.67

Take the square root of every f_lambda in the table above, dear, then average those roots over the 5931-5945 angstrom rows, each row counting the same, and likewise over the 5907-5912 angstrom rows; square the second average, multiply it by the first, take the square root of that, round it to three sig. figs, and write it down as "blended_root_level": 5.64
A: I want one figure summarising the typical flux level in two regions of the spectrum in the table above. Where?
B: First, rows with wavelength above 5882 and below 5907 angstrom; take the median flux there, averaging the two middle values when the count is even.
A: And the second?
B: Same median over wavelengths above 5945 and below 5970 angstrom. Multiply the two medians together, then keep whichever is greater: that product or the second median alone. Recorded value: 88.9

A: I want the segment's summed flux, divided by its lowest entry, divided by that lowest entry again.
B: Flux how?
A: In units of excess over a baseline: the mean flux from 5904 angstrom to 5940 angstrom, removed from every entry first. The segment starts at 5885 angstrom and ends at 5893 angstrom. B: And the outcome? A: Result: -1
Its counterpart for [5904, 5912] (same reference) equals 5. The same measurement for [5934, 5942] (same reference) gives -1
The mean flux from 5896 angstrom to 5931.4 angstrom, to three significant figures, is 9.50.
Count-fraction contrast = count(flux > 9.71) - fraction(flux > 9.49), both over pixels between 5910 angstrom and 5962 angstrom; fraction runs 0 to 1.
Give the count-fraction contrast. 7.4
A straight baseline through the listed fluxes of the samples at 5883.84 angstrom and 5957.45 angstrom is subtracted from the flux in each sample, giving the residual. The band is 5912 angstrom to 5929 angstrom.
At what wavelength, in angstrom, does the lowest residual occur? 5927.35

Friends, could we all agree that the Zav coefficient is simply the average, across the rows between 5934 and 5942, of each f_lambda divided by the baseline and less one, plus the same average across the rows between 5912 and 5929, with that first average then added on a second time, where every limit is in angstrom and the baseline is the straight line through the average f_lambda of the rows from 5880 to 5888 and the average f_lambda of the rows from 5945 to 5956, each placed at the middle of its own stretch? 0.01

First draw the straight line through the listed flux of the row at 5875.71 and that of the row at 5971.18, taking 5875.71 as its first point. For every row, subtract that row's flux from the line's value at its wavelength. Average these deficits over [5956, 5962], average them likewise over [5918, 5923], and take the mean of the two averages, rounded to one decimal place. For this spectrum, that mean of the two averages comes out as 0.0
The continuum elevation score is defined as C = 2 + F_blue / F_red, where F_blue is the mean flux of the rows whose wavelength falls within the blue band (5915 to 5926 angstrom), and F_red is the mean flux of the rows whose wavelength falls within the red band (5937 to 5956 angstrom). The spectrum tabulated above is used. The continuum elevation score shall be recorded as 3.02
